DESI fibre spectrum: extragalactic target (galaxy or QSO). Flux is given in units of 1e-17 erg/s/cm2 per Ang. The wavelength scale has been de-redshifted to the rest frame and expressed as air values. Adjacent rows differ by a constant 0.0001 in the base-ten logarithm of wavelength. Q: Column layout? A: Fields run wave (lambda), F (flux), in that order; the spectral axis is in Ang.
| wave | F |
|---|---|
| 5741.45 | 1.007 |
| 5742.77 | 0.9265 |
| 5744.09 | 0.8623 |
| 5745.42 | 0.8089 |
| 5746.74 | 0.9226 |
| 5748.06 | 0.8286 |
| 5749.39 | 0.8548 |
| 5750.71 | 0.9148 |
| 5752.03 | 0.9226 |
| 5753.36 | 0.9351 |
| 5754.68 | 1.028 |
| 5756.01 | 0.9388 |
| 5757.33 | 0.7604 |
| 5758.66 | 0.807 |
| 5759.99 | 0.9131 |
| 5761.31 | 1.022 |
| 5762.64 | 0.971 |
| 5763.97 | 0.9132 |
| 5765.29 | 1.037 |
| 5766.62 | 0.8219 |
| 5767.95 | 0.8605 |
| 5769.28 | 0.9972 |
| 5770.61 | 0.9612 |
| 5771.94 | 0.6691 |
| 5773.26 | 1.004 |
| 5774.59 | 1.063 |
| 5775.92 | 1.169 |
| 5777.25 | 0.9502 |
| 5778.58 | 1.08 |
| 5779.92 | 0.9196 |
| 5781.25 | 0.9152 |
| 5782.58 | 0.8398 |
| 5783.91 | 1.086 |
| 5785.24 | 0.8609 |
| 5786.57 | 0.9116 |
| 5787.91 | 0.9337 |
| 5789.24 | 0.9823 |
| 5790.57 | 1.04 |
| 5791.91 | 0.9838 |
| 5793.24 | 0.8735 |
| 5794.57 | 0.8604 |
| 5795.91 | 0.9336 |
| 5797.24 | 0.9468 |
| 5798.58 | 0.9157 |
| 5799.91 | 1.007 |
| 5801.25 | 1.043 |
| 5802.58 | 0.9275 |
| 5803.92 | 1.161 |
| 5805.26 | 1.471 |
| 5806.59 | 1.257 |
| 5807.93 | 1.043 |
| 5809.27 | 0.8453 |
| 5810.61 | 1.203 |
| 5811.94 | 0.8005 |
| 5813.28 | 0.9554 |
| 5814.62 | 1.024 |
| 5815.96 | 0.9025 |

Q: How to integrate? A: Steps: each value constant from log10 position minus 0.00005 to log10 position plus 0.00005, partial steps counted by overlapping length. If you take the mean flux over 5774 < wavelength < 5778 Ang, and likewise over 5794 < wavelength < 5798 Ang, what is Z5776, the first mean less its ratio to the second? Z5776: -0.10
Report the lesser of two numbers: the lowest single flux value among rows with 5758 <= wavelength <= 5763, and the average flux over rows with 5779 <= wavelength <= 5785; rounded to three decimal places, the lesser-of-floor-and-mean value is 0.807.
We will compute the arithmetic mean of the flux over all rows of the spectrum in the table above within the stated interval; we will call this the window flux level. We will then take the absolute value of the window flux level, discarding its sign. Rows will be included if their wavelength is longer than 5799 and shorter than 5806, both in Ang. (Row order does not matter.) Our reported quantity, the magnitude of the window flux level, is 1.12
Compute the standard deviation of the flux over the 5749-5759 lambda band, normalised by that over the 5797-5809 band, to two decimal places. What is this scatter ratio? 0.46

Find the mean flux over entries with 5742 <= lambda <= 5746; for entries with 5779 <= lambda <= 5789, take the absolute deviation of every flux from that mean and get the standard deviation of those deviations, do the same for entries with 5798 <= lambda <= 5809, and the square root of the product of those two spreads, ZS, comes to 0.11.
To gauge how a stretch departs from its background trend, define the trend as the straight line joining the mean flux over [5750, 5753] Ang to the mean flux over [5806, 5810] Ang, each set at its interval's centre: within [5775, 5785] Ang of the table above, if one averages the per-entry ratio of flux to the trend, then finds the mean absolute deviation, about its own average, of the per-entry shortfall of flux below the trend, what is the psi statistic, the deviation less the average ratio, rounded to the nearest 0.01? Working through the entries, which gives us -0.91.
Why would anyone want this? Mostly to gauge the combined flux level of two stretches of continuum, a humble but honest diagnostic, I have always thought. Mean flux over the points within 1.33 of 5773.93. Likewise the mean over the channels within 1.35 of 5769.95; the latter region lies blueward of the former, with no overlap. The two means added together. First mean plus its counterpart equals 2.01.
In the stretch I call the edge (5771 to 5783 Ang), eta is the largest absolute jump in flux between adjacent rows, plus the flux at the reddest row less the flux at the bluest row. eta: 0.51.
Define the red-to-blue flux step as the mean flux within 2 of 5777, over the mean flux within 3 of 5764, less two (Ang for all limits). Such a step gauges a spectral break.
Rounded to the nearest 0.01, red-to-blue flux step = -0.88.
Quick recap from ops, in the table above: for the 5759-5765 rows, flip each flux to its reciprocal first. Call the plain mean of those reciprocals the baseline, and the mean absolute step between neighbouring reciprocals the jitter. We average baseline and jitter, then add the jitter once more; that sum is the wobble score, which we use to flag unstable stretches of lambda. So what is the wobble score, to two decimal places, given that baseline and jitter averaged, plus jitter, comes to 0.64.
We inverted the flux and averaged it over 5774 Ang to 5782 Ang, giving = 0.99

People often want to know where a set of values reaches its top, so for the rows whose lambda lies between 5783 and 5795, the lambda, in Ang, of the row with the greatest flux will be 5783.91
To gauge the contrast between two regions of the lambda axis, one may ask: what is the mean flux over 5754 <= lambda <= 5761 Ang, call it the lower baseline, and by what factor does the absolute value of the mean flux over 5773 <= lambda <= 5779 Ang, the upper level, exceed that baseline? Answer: 1.18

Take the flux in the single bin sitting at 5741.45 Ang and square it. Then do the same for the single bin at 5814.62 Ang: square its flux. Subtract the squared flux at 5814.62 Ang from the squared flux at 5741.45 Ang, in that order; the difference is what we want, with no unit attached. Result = 0.0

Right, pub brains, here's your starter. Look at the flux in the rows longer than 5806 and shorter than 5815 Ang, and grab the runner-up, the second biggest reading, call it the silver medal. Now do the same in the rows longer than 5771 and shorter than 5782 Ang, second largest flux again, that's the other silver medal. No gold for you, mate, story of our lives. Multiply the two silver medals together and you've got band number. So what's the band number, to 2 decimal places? 1.30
